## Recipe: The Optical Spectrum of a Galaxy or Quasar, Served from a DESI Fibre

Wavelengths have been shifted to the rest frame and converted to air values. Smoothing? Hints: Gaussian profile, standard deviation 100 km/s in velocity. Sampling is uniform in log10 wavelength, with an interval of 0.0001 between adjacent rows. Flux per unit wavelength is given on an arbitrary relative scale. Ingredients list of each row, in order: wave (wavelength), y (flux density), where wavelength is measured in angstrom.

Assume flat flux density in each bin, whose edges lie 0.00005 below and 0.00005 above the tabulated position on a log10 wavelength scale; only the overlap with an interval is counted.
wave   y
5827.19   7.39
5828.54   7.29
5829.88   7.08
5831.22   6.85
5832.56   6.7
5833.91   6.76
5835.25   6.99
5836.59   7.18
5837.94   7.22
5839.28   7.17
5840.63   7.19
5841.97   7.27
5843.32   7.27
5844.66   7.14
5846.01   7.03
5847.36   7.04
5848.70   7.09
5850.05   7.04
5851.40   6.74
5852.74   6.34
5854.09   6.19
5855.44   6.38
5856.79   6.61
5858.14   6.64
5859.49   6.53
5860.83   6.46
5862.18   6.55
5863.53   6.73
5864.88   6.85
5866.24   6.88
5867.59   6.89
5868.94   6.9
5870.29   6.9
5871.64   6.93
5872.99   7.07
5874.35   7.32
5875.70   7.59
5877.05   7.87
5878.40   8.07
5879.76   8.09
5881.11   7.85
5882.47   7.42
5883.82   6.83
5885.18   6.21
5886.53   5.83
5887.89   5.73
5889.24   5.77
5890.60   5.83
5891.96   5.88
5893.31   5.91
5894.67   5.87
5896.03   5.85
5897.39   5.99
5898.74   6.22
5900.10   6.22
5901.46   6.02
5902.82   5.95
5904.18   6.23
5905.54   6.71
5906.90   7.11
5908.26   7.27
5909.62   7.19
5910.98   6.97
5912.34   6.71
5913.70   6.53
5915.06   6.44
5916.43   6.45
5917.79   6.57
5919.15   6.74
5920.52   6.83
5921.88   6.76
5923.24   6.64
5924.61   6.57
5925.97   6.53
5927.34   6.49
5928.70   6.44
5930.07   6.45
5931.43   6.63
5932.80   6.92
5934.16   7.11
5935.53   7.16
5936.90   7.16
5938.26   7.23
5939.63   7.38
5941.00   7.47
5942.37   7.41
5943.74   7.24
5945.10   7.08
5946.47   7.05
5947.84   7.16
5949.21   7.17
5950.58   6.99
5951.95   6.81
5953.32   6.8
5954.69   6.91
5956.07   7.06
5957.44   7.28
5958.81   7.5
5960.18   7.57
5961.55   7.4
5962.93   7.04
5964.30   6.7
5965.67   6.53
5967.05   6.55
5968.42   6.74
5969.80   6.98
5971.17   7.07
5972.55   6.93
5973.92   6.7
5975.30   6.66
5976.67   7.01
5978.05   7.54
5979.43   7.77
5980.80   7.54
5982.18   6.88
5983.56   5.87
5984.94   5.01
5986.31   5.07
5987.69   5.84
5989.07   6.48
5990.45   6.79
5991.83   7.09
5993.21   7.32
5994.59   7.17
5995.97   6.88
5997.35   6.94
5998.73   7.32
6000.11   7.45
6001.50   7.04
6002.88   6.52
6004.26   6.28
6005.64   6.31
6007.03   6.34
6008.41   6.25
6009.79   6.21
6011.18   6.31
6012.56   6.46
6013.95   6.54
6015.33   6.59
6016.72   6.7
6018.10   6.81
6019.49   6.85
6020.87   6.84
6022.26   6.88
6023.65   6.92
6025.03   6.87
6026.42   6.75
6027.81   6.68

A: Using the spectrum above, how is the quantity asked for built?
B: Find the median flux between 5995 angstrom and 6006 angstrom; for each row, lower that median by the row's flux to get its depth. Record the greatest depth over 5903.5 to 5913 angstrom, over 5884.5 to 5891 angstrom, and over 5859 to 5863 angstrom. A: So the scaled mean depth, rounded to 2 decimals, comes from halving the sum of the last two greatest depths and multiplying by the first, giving 0.55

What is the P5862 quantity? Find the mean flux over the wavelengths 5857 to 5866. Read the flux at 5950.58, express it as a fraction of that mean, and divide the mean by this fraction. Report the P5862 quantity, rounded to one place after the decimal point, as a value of 6.3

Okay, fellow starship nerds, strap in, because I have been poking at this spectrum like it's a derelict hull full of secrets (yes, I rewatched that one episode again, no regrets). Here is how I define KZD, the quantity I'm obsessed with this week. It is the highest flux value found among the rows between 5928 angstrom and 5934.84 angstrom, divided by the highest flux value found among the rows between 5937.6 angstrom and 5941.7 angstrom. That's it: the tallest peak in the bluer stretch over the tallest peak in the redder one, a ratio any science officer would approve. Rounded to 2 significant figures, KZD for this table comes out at 0.95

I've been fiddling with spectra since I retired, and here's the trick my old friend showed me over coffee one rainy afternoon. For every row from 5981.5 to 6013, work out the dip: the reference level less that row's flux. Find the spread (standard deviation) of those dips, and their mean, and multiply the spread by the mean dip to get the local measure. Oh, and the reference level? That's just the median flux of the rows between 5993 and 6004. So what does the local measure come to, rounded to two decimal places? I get 0.38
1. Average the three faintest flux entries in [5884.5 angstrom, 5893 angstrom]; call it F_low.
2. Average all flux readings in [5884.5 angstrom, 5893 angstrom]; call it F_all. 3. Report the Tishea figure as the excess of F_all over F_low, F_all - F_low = 0.10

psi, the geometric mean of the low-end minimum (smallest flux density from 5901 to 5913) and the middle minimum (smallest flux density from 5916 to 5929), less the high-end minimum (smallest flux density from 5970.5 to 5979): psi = -0.5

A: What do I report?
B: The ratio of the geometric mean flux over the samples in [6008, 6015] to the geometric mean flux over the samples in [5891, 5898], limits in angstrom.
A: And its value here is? 1.08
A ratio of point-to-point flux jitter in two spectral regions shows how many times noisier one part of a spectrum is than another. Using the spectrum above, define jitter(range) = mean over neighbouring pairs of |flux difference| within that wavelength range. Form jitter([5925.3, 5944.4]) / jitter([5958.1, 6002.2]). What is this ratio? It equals 0.33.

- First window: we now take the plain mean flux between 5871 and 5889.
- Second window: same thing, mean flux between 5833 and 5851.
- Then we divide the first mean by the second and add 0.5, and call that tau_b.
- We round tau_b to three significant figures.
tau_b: 1.50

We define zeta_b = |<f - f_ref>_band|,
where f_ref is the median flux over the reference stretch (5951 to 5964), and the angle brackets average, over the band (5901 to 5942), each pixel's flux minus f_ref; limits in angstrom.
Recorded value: 0.30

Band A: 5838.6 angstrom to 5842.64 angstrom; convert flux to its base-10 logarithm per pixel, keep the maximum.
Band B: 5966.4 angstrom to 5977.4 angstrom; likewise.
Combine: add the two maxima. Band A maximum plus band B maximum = 1.71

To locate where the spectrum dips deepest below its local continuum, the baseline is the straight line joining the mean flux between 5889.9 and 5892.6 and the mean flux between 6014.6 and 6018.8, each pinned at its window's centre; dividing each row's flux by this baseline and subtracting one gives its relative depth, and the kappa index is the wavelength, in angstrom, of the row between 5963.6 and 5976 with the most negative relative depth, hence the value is 5965.67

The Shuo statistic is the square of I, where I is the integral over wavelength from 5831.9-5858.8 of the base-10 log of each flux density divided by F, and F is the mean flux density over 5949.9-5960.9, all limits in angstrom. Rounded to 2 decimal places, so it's 0.14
